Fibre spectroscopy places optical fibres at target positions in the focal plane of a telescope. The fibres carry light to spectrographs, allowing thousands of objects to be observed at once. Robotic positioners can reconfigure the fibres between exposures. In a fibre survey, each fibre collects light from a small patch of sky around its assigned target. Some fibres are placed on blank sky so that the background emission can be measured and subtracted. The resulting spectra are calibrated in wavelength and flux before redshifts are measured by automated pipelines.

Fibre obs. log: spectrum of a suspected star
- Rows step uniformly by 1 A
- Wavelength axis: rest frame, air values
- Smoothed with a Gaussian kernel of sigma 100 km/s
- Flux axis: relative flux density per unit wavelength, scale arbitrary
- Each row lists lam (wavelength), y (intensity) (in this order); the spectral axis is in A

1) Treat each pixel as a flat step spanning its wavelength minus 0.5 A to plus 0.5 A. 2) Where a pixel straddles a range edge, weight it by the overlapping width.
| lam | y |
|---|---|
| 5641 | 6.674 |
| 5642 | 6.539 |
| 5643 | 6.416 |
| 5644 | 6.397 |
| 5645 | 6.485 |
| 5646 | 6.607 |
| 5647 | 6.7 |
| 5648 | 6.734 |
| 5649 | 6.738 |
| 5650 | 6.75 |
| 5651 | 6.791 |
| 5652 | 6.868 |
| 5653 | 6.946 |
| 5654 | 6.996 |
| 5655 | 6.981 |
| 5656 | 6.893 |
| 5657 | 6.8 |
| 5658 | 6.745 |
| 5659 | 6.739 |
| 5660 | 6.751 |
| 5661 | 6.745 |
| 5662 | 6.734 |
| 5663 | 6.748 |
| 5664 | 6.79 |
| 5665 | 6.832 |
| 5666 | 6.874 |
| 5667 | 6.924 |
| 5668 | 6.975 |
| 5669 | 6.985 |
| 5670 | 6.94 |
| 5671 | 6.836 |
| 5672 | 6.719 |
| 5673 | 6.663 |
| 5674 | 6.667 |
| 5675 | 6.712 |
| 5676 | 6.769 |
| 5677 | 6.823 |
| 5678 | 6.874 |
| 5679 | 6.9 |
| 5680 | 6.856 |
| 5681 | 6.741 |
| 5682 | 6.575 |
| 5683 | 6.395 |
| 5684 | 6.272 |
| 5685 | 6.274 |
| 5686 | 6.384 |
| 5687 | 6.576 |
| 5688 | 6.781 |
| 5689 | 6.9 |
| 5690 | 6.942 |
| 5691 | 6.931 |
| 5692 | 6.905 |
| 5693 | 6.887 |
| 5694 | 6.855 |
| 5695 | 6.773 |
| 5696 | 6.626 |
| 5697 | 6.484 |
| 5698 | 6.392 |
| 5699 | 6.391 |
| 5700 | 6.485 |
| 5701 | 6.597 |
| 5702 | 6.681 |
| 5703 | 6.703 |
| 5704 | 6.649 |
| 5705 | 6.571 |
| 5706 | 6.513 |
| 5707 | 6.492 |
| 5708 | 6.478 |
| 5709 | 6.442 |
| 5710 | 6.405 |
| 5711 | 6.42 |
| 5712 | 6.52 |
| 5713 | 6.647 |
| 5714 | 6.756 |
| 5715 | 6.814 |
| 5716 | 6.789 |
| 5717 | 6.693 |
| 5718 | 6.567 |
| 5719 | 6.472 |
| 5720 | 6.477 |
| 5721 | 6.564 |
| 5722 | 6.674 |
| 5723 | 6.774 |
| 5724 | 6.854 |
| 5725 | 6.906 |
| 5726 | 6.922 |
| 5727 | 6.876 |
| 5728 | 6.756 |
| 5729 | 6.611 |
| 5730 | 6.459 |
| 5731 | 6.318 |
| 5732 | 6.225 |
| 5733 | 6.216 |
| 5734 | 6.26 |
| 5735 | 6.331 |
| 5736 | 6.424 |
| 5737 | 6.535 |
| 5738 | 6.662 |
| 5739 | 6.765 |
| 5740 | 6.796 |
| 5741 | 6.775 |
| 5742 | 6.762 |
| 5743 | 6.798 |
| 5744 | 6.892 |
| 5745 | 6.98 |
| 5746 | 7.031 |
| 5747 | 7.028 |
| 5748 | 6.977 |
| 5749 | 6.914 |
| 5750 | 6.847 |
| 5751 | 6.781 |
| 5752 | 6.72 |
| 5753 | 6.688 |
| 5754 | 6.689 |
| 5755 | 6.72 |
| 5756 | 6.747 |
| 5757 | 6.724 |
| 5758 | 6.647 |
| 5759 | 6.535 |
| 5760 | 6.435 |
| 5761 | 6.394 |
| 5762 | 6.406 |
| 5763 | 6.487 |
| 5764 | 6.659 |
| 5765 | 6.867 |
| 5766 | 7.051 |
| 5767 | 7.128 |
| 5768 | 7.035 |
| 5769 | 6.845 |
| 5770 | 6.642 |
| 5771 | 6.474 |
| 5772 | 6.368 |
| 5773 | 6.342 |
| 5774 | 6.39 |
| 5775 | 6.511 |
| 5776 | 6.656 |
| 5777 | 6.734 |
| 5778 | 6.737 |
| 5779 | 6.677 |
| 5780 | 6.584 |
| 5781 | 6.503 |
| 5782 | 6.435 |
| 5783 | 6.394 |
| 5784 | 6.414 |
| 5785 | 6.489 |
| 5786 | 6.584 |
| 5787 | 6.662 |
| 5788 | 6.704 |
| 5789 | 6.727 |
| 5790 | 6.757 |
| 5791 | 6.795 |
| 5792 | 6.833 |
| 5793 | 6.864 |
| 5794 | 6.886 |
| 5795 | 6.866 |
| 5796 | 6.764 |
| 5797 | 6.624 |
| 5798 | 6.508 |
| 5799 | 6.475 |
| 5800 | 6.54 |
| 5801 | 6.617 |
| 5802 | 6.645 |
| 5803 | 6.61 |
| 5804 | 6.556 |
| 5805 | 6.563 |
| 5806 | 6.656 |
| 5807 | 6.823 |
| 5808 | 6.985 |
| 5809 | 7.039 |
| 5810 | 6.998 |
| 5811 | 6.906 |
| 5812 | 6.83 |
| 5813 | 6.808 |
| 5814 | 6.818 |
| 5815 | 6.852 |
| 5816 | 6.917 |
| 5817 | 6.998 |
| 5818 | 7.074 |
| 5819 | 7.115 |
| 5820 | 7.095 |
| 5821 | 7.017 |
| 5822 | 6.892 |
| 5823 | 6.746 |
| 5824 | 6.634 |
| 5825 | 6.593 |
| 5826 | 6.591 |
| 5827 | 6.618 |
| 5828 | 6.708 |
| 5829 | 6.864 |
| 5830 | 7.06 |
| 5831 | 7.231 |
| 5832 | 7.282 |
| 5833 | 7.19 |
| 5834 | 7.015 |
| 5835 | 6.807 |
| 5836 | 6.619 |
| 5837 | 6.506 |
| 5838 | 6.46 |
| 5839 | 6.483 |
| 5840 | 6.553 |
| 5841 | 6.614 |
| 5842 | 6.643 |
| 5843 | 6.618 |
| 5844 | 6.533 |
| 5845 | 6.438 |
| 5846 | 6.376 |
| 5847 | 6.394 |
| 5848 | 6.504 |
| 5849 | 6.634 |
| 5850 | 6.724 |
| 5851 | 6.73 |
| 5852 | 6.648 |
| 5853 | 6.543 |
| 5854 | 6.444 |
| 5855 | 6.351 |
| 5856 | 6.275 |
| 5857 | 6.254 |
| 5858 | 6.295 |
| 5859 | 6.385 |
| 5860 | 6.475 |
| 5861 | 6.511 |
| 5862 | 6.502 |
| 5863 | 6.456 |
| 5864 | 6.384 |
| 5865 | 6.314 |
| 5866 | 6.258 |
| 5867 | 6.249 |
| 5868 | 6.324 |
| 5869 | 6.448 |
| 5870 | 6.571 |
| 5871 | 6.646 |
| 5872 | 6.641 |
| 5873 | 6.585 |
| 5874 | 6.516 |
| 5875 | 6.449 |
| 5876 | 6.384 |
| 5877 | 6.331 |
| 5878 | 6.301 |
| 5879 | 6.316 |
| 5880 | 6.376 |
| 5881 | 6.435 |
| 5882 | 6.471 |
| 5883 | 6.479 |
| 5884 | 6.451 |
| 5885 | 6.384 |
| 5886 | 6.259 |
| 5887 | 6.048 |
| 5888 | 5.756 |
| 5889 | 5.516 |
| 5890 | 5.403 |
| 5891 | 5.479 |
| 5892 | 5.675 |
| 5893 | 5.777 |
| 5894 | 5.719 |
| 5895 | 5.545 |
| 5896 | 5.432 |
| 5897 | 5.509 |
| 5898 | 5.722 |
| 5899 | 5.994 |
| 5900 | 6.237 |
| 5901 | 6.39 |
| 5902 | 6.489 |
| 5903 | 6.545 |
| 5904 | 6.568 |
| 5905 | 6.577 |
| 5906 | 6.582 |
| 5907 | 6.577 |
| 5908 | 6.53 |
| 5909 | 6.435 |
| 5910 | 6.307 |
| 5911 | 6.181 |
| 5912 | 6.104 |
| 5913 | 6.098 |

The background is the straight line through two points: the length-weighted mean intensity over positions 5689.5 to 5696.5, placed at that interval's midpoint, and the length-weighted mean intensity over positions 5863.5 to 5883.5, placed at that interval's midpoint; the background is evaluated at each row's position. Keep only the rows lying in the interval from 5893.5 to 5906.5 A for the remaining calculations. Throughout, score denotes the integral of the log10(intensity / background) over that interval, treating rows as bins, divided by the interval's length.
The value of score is -0.019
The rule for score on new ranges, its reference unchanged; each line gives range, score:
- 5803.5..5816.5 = 0.016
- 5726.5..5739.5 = -0.017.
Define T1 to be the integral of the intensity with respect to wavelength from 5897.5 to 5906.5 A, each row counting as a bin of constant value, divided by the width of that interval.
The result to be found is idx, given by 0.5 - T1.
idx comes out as -5.84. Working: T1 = 6.34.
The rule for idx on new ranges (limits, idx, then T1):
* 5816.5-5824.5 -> -6.45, 6.95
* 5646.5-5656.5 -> -6.34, 6.84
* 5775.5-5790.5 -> -6.10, 6.60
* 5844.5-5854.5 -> -6.04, 6.54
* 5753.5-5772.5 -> -6.18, 6.68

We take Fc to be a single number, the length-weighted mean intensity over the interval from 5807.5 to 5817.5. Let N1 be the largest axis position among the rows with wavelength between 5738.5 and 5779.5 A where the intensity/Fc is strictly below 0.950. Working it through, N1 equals 5775 A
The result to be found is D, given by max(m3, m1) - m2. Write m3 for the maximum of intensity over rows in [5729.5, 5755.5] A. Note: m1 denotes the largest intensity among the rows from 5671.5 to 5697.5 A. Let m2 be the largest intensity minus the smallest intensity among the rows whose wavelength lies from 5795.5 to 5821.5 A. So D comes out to 6.39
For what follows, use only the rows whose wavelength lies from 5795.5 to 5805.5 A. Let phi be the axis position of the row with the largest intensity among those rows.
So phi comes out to 5796 A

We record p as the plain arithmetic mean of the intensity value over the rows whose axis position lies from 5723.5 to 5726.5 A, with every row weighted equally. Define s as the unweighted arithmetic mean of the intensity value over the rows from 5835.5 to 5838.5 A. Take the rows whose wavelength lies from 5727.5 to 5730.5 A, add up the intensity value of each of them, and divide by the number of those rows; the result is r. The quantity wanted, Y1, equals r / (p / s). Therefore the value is 6.26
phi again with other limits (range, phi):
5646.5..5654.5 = 5654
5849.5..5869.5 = 5851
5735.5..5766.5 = 5766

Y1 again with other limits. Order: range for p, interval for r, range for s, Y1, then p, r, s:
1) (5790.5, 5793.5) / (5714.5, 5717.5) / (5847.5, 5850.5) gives 6.56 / 6.8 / 6.77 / 6.62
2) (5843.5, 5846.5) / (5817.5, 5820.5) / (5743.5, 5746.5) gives 7.67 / 6.4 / 7.09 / 6.97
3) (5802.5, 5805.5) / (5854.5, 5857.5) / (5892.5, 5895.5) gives 5.44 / 6.6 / 6.29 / 5.68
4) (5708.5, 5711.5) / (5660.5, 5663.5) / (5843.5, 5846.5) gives 6.77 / 6.4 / 6.74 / 6.45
